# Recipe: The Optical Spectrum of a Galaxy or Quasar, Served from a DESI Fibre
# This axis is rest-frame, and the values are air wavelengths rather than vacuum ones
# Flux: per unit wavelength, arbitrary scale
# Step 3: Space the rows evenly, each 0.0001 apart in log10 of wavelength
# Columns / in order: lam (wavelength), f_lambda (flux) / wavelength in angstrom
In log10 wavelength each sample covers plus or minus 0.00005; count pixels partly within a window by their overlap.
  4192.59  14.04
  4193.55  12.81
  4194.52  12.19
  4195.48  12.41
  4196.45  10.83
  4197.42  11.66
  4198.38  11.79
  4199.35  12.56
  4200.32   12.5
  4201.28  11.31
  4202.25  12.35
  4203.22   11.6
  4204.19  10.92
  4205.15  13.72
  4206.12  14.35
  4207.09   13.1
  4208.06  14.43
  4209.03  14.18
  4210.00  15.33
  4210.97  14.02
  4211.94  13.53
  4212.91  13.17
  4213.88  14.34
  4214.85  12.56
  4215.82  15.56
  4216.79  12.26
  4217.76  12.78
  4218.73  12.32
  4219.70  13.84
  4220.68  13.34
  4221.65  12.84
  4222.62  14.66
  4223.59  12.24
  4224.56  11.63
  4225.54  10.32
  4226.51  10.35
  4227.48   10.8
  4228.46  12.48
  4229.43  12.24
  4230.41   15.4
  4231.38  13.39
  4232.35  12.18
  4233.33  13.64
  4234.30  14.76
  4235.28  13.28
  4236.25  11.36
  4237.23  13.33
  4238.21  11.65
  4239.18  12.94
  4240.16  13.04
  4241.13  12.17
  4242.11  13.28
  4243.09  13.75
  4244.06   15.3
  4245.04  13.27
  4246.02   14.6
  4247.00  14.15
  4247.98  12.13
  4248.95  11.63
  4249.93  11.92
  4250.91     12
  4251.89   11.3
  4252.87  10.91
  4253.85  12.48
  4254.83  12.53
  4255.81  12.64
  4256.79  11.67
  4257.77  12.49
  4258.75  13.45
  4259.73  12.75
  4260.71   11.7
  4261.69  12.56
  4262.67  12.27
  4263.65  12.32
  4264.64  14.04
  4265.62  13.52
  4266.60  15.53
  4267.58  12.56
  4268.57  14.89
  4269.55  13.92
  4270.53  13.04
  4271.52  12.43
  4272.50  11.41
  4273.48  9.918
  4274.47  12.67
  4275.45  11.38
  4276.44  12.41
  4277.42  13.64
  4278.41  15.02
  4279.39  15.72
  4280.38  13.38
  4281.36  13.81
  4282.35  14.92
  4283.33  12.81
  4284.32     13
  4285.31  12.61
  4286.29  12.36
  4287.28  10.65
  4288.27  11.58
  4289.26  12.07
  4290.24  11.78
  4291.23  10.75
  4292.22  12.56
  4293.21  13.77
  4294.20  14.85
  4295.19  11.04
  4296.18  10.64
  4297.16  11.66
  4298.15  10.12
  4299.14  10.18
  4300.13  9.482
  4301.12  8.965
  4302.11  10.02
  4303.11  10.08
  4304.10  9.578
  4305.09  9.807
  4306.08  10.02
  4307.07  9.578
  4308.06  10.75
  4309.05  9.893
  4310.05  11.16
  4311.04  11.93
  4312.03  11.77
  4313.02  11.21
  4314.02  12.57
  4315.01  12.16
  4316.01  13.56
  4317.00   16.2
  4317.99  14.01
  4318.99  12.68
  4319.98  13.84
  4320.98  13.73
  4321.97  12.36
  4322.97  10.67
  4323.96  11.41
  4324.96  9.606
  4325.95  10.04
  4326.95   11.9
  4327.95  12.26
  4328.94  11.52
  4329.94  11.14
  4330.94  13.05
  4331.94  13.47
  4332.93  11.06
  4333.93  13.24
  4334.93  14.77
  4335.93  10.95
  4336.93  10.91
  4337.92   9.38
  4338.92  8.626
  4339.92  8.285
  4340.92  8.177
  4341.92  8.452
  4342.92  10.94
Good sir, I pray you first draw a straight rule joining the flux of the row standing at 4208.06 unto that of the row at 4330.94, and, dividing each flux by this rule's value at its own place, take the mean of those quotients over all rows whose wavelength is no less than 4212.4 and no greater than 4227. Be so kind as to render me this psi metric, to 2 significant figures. 0.90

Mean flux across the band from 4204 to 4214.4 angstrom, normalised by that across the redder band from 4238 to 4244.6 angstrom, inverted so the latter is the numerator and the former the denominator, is 0.96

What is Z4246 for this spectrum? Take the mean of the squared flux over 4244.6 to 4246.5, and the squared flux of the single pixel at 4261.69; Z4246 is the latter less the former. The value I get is -37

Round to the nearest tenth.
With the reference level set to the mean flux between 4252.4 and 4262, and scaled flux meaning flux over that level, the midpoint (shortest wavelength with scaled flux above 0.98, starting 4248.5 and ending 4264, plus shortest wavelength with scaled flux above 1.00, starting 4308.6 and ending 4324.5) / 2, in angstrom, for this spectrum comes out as 4283.9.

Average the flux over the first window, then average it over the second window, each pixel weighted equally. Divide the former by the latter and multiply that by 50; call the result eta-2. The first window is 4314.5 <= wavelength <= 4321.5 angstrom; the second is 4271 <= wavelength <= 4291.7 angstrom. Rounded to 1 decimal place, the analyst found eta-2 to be 54.6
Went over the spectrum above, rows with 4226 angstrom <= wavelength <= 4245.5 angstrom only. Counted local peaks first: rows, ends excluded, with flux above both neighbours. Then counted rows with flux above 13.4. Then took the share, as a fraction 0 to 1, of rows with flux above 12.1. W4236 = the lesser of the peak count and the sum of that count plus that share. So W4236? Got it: 5.8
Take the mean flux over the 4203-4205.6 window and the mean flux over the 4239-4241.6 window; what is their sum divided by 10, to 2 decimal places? 2.48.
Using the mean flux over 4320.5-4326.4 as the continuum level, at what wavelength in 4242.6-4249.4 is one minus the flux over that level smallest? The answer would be 4244.06 angstrom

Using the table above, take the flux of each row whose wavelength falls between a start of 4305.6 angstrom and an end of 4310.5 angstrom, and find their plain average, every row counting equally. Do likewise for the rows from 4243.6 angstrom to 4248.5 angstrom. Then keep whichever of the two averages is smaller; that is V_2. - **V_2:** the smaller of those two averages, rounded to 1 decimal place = 10.3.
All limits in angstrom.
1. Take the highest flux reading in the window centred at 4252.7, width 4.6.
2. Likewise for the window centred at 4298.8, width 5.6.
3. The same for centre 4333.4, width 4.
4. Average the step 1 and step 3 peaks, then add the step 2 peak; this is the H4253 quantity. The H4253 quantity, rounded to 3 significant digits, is 25.3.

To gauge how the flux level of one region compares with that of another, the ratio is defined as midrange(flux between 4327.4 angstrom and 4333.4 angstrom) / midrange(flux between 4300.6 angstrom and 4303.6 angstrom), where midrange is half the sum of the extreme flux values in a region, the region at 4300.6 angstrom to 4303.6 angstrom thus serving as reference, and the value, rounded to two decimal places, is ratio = 1.29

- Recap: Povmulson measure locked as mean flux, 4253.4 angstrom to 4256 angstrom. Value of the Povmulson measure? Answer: 12.5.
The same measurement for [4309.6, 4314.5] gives 11.7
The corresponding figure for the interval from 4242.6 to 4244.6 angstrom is 14.5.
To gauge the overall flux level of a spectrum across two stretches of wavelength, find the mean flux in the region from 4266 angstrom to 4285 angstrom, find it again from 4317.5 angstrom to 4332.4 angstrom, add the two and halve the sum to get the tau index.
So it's 12.7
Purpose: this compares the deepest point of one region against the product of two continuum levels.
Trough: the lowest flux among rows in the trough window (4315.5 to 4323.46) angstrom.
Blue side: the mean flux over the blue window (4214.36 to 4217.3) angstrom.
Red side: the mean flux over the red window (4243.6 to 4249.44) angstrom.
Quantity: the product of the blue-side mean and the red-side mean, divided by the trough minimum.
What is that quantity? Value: 17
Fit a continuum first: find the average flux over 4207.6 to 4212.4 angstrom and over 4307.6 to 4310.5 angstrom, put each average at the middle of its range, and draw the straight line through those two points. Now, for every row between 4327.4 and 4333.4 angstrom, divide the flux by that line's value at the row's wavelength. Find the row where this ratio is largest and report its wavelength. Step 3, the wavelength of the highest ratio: 4331.94 angstrom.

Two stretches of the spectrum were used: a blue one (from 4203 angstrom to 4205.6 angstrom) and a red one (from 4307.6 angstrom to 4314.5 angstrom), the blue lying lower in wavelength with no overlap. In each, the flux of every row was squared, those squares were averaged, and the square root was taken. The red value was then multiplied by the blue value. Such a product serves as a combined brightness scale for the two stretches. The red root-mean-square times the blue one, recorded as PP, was 138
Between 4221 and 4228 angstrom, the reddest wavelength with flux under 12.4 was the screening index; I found 4227.48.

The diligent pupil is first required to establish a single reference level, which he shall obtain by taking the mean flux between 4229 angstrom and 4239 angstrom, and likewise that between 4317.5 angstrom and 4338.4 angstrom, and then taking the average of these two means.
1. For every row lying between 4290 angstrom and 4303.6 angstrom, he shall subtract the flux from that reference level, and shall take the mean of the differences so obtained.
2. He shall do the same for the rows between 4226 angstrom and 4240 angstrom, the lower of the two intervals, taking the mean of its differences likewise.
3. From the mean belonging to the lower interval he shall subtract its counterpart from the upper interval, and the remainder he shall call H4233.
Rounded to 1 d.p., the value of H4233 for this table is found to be -1.6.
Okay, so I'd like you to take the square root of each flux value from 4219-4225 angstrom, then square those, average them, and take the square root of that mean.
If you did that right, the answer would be 3.62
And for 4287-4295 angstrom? 3.50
